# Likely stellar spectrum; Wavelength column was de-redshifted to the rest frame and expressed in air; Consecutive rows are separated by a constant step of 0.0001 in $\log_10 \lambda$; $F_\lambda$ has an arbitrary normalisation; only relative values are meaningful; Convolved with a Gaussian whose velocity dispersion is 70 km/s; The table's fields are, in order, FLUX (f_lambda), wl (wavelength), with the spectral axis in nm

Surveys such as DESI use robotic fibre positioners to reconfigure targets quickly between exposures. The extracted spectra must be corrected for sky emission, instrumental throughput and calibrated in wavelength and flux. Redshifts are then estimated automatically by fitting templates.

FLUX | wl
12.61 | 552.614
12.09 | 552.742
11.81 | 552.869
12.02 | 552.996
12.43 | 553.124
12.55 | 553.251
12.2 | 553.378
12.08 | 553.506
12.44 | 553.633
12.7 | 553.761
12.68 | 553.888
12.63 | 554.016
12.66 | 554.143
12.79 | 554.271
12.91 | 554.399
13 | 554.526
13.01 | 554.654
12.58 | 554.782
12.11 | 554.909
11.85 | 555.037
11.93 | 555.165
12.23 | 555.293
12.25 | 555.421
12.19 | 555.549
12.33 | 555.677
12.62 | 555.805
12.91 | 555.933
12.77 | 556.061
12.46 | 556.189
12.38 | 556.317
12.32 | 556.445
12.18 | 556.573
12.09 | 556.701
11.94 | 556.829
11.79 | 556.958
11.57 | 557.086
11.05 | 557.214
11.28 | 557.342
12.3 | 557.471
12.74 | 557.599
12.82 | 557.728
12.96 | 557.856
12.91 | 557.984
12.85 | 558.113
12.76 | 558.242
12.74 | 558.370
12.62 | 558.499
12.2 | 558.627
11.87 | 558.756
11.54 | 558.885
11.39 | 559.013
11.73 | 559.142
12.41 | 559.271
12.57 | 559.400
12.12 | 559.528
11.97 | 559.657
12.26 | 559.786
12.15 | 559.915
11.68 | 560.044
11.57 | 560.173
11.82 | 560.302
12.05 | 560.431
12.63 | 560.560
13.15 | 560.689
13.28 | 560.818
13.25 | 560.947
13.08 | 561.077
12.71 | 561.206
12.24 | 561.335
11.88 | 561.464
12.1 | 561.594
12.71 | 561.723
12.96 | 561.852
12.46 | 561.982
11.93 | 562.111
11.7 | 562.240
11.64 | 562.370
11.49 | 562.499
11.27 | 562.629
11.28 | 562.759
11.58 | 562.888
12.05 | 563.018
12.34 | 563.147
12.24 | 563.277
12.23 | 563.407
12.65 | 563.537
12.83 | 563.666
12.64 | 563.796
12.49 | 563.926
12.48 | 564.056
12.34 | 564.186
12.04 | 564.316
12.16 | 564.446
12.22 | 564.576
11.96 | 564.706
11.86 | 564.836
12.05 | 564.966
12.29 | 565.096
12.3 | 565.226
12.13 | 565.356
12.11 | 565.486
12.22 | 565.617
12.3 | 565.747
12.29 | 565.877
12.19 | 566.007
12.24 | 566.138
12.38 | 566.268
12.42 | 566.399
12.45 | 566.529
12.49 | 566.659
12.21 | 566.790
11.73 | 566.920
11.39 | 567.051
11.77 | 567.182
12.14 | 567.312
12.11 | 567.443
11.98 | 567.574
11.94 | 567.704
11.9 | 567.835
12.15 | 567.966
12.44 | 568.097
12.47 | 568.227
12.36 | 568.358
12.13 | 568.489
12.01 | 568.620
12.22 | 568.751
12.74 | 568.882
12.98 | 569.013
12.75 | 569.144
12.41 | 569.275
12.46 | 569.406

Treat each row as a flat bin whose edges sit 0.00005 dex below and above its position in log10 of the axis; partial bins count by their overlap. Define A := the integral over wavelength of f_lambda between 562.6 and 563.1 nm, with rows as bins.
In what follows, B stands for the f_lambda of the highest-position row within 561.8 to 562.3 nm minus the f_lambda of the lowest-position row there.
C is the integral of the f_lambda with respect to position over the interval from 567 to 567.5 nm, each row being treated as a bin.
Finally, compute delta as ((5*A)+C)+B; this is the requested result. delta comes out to 33.7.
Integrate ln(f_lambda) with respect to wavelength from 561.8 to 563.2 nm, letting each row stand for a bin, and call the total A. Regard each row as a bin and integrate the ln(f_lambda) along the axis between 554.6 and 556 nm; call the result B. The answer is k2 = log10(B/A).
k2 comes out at 0.01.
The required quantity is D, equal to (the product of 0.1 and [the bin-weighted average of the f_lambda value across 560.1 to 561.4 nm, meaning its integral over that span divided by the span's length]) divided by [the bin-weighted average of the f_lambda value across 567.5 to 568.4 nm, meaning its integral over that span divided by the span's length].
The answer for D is 0.103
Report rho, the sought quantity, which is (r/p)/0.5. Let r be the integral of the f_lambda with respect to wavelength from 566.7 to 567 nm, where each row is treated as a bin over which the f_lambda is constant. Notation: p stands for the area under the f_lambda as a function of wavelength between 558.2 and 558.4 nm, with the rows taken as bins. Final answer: 2.81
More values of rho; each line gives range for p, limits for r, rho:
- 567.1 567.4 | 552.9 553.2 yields 2.04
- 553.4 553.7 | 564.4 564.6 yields 1.33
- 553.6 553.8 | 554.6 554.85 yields 2.55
